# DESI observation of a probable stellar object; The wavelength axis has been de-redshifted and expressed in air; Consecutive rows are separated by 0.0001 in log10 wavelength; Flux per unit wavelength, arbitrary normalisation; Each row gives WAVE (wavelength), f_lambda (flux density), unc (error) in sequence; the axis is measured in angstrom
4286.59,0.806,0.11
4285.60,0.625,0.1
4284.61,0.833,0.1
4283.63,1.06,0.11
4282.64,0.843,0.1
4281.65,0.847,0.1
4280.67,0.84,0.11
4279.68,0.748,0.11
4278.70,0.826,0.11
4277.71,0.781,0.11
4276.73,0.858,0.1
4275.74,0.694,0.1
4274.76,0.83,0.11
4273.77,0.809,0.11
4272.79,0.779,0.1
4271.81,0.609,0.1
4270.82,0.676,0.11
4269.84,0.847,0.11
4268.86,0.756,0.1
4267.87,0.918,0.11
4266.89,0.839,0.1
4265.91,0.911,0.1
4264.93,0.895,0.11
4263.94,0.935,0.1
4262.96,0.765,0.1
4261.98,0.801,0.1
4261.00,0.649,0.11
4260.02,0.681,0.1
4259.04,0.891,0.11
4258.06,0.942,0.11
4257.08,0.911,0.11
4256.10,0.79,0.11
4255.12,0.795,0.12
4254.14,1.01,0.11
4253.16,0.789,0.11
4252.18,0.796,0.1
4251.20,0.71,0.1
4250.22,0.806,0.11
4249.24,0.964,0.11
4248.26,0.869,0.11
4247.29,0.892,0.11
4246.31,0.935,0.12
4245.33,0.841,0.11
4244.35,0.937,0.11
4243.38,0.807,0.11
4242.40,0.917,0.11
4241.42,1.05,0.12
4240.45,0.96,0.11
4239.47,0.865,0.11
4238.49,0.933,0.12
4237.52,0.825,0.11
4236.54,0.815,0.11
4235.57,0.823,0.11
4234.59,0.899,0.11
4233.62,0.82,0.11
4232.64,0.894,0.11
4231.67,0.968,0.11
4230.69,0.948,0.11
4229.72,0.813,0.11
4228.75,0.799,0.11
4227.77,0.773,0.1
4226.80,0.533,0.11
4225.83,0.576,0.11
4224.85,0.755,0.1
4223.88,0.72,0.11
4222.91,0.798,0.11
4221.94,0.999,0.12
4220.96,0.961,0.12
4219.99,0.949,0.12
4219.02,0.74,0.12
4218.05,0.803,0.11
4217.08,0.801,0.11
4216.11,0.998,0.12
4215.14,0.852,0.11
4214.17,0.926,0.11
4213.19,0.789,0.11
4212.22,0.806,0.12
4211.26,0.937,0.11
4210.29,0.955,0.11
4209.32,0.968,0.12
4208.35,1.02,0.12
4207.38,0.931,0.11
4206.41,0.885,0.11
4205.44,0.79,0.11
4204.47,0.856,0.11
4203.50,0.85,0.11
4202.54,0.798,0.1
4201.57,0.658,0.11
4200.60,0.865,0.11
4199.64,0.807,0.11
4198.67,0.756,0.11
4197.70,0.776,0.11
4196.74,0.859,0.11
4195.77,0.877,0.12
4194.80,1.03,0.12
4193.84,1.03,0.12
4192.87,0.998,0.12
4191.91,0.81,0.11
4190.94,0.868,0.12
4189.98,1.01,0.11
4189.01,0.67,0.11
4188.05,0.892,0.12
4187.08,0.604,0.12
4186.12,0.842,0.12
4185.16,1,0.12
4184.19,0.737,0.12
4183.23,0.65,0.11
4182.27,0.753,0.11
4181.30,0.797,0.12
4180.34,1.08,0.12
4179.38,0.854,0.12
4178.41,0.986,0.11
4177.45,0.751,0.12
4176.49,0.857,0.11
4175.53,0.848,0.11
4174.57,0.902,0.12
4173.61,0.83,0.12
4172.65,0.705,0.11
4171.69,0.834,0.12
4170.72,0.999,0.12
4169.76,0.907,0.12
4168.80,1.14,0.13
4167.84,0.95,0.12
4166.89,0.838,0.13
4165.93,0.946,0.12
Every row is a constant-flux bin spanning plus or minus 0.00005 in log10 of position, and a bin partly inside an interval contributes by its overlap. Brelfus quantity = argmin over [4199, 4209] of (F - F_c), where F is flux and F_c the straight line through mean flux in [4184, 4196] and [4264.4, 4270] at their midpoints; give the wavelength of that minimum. 4201.57 angstrom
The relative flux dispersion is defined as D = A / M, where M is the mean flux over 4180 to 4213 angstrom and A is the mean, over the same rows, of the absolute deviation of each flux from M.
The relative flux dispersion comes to 0.111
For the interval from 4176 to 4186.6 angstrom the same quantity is 0.117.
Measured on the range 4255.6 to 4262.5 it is 0.112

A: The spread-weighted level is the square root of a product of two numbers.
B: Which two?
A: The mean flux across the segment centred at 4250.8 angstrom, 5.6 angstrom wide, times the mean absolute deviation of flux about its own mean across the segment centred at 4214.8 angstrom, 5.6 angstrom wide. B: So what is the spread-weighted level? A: 0.23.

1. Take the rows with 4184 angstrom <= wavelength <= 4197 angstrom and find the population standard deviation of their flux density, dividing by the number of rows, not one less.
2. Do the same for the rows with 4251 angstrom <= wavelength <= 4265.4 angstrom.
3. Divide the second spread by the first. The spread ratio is 0.77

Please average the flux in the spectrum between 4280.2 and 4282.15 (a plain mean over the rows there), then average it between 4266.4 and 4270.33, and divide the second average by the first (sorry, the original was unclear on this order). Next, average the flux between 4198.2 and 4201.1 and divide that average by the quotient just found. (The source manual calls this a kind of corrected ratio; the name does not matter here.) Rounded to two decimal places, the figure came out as 0.81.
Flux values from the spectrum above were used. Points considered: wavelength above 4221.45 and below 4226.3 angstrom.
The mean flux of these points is 0.77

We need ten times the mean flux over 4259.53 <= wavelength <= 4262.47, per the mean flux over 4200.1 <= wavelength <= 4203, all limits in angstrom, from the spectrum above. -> 9.2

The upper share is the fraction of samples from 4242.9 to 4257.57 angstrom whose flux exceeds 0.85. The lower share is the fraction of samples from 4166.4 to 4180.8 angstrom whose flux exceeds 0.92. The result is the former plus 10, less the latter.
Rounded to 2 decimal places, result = 10.13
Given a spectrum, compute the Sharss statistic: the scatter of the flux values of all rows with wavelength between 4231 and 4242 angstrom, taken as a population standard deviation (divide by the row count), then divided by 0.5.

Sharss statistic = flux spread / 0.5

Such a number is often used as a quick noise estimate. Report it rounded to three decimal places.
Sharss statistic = 0.145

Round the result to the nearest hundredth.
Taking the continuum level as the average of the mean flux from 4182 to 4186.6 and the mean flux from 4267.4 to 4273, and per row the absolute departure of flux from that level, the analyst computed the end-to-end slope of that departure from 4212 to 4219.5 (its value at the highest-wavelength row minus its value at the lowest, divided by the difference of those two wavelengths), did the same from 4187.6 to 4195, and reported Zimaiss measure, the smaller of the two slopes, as 0.00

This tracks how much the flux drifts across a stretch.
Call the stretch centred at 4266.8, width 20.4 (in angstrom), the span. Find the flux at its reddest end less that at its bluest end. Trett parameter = -0.05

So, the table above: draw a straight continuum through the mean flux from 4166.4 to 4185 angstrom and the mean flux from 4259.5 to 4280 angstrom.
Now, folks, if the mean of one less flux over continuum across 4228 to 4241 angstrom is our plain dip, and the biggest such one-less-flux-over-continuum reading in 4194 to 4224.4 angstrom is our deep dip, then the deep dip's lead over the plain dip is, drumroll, 0.29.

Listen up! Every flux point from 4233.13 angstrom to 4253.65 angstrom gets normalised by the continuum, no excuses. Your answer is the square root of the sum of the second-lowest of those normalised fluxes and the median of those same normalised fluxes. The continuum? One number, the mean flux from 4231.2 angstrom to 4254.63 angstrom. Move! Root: 1.37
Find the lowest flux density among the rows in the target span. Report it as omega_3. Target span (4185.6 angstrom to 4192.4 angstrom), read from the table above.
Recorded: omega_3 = 0.604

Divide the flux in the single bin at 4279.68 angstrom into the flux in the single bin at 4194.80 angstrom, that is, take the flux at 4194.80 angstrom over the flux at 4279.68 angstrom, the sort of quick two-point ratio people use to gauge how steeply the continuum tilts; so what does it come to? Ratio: 1.38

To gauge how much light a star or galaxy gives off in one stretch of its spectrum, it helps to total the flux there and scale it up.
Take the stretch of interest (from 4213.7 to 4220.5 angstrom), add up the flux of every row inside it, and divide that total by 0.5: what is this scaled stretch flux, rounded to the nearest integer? 12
